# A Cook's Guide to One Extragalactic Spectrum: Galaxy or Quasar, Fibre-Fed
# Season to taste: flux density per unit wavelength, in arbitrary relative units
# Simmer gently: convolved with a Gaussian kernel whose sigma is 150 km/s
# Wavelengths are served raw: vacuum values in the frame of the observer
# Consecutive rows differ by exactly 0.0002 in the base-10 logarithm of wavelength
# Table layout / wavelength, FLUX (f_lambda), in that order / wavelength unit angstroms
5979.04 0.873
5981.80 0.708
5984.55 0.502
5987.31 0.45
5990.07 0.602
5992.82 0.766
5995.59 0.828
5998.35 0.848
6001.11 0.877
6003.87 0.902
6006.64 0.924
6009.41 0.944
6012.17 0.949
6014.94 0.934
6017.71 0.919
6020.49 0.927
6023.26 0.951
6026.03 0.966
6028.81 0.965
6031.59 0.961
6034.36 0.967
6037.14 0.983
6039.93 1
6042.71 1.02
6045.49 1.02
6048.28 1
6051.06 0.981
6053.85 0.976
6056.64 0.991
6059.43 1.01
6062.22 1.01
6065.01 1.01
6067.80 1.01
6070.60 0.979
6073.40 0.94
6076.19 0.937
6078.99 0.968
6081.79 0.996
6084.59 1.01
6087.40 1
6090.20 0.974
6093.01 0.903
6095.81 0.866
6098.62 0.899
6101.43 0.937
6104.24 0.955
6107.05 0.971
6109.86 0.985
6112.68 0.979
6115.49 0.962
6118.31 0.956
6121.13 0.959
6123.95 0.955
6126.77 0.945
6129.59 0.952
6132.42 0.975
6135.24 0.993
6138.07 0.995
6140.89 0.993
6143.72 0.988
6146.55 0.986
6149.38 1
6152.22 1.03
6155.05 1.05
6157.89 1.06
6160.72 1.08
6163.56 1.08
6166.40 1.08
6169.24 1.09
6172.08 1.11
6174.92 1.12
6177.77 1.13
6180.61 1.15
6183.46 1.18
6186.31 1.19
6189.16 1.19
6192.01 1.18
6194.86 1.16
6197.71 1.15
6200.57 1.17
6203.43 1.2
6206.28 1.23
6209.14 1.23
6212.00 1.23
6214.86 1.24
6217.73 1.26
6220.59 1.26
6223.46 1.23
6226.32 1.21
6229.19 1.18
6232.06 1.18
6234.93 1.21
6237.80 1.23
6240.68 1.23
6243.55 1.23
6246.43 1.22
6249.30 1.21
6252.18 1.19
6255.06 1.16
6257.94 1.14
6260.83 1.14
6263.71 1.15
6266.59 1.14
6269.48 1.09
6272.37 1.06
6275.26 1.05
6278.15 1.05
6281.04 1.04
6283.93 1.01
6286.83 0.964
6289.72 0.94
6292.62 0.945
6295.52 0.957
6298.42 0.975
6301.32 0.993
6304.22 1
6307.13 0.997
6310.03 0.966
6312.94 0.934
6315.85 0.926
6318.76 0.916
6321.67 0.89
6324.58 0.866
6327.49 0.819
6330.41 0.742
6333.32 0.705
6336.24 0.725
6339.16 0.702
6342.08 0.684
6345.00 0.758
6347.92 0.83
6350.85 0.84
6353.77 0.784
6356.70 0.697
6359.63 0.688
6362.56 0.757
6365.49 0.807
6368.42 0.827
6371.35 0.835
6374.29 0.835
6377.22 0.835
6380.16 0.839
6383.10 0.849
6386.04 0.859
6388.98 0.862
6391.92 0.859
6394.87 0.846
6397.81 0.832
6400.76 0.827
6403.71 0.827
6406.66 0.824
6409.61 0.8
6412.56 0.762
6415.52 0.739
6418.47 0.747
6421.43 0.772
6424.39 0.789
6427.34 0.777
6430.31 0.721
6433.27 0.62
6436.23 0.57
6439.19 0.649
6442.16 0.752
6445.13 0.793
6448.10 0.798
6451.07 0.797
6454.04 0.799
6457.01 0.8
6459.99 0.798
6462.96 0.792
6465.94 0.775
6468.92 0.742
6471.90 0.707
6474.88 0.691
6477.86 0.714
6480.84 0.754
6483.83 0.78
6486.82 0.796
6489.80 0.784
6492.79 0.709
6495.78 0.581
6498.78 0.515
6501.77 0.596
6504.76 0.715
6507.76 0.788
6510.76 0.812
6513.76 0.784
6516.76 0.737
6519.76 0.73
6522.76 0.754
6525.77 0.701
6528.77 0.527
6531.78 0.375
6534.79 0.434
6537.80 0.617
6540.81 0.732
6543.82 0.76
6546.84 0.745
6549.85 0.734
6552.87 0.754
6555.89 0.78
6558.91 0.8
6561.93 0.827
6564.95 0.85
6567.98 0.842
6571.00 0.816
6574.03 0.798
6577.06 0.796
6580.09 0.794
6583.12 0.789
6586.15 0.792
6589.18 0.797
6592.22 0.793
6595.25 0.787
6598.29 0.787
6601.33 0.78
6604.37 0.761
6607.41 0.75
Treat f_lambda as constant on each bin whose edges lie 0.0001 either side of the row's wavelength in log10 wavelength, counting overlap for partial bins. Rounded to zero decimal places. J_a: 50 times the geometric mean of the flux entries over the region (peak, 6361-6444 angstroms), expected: 39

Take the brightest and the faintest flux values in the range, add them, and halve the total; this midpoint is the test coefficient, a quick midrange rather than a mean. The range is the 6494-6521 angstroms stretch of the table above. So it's 0.66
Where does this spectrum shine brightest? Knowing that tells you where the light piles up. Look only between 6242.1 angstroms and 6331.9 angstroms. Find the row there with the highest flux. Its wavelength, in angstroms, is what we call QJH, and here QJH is 6243.55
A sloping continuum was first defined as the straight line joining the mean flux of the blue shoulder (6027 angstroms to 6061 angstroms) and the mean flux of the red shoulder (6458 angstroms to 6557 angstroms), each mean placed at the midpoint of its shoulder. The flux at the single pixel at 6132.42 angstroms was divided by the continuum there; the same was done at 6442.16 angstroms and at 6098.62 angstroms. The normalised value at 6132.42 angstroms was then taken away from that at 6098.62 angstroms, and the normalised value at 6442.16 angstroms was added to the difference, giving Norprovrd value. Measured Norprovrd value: 0.91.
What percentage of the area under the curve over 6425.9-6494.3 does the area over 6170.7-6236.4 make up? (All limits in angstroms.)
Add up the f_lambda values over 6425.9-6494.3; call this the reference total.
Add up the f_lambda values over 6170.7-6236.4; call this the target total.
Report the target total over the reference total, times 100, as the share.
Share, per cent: 160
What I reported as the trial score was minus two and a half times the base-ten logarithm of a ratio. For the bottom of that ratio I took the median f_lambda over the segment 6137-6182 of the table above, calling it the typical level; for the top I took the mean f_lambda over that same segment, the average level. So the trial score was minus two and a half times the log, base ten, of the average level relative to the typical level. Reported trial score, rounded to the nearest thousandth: 0.011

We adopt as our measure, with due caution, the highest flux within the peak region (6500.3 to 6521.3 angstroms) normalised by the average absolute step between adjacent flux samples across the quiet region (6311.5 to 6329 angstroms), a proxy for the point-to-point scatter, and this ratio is 35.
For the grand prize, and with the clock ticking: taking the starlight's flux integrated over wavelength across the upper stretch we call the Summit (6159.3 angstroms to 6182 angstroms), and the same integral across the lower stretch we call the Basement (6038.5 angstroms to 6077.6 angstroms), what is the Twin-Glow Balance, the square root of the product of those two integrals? 31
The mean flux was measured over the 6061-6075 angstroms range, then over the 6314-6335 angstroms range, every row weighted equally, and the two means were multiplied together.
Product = 0.83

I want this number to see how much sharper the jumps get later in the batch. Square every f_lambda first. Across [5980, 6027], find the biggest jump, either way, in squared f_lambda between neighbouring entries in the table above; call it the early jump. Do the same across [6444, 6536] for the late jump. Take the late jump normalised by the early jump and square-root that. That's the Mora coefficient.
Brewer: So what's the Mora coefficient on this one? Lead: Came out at 0.9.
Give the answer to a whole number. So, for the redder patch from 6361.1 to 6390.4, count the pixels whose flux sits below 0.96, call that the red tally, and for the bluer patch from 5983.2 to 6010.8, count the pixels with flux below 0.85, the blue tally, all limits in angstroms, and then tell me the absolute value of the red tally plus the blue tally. 16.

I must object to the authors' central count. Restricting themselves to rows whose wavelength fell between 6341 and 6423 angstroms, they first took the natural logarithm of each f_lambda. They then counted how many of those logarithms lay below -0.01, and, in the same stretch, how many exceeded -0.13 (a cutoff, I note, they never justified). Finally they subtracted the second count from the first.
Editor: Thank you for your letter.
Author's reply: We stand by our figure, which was 28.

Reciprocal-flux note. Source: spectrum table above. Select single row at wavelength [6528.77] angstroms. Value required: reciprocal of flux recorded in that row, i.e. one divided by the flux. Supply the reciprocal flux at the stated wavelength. 1.90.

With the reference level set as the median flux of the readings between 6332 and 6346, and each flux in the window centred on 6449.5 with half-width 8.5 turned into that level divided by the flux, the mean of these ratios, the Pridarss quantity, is 0.89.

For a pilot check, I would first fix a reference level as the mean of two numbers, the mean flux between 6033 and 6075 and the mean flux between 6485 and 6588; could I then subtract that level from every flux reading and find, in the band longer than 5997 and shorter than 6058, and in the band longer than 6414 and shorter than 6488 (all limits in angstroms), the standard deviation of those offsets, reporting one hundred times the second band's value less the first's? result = 1.7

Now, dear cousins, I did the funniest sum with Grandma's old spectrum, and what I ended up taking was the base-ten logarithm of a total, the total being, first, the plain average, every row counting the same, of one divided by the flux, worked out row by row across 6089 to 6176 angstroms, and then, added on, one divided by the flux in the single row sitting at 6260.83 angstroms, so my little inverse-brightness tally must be 0.276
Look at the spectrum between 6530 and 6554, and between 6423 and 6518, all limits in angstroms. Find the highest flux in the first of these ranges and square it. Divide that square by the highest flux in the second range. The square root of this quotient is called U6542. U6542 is 0.84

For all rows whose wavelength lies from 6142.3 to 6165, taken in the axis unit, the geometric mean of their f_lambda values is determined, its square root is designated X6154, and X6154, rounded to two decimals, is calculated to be 1.02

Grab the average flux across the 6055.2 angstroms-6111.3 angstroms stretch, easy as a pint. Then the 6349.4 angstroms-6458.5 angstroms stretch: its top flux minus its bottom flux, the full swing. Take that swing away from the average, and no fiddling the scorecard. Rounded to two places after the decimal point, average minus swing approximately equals 0.68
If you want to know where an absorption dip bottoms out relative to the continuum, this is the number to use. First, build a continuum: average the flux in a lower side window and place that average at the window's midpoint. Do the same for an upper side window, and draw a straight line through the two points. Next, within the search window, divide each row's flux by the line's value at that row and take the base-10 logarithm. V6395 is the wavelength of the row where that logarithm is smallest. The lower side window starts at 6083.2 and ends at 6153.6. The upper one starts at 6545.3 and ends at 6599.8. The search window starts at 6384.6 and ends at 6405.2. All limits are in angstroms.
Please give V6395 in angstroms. 6400.76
